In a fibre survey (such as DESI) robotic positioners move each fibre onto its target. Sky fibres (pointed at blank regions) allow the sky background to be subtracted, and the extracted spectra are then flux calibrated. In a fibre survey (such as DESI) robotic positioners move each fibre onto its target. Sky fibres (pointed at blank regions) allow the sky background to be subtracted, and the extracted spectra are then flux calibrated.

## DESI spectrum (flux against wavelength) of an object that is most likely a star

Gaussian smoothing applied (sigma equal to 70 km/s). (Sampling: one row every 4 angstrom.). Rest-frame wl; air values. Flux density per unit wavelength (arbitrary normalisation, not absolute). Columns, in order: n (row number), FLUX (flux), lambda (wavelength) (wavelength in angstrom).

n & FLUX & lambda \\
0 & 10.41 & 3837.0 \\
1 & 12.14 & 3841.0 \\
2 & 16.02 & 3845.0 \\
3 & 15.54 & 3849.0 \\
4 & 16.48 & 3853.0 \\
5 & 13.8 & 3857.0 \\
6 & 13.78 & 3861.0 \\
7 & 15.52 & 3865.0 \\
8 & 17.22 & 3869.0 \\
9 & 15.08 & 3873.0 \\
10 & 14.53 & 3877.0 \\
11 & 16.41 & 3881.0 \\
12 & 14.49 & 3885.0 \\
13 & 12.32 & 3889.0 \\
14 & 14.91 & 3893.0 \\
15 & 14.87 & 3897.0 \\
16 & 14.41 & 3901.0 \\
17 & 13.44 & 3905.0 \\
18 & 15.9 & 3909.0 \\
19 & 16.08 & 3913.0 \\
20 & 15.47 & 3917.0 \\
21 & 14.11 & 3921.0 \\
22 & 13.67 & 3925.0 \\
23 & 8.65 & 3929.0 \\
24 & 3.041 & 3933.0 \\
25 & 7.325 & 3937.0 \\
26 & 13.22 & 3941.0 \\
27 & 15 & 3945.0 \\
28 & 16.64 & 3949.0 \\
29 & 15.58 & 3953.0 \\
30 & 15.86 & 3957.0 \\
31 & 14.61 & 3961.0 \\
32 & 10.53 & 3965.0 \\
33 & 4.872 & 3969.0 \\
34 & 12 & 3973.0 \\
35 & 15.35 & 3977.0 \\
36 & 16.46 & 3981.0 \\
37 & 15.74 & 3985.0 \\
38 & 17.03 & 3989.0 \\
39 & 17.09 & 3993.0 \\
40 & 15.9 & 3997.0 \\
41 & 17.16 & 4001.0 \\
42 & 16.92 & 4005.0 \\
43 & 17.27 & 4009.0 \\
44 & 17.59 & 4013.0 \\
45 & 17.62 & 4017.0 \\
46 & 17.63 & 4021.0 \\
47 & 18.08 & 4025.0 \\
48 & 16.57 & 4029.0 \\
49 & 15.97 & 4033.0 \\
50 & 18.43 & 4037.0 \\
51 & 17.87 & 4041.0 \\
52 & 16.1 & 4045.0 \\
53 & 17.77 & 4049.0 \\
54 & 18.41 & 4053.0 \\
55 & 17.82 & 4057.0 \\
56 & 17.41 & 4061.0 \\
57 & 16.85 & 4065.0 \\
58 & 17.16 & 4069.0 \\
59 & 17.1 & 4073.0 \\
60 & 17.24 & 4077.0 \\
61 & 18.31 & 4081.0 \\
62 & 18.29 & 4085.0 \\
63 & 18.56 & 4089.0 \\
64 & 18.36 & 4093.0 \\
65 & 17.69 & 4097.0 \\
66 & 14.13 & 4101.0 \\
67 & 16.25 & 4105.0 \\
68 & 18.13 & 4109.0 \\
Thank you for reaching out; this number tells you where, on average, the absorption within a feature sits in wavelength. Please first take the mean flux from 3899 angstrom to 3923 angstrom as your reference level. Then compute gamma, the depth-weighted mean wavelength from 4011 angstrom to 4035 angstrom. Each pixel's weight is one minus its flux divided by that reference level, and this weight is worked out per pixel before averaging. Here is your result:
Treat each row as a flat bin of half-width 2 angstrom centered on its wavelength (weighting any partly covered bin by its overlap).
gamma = 4021.5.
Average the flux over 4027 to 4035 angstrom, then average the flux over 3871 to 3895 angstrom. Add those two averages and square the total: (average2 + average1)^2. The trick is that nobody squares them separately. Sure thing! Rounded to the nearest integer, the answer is 954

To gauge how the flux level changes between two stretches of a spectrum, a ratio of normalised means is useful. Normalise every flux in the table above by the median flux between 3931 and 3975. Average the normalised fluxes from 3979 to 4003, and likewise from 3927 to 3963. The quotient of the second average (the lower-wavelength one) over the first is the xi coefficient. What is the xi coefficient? 0.74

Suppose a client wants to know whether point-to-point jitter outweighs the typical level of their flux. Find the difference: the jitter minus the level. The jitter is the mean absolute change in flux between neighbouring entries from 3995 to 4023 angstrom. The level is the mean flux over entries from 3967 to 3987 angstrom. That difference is -13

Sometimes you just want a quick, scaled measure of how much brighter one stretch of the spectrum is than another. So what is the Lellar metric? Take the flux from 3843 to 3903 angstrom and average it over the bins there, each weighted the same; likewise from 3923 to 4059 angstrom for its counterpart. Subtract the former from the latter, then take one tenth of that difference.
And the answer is 0.00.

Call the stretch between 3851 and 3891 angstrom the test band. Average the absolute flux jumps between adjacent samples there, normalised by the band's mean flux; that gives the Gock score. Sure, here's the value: 0.110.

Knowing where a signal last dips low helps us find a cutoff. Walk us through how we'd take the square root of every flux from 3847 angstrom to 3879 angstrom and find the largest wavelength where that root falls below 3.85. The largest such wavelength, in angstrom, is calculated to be 3877.0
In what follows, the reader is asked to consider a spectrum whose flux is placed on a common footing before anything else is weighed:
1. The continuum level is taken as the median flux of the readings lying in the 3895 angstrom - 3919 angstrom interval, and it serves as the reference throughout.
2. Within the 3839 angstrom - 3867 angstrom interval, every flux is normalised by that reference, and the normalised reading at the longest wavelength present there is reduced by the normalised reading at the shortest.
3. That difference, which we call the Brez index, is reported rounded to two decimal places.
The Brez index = 0.22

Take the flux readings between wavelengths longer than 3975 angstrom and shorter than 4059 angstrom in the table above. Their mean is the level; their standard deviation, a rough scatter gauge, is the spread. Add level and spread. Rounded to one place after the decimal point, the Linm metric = 18.0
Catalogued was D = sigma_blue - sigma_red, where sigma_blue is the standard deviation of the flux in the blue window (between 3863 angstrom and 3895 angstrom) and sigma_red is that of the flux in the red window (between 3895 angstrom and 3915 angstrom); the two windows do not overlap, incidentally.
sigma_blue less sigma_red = 0.4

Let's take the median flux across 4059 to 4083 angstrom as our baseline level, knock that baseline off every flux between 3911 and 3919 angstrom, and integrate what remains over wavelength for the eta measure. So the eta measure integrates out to -11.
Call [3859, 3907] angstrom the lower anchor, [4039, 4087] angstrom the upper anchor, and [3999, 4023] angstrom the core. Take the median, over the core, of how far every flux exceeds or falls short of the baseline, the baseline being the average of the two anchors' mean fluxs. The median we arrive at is 1.3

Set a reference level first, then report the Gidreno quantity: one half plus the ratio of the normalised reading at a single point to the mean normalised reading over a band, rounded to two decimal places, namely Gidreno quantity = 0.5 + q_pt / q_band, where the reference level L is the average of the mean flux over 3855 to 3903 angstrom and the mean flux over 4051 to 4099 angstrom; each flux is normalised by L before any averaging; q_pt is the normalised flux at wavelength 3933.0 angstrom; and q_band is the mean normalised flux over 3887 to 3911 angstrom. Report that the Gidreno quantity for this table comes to 0.71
